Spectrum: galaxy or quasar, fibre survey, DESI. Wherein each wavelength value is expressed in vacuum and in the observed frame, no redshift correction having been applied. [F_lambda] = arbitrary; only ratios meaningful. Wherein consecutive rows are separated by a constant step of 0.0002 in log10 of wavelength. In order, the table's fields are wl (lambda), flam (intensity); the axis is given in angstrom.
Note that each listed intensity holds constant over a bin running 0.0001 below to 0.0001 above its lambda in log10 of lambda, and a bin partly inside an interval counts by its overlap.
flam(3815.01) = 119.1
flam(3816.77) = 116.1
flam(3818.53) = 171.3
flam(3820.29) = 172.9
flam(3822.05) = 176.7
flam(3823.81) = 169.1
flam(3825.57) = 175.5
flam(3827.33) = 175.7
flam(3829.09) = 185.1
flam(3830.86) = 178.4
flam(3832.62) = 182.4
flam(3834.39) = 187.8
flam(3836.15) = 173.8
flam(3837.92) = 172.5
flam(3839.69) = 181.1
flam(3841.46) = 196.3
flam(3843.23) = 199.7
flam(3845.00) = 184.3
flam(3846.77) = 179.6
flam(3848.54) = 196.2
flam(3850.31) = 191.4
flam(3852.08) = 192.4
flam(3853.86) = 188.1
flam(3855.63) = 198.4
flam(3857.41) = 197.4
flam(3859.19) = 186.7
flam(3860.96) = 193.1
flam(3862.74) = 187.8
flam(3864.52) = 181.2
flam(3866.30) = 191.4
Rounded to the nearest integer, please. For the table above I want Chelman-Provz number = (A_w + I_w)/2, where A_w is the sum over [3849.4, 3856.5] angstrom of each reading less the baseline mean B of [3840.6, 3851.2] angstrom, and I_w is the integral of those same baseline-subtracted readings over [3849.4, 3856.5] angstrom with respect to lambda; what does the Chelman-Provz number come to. 7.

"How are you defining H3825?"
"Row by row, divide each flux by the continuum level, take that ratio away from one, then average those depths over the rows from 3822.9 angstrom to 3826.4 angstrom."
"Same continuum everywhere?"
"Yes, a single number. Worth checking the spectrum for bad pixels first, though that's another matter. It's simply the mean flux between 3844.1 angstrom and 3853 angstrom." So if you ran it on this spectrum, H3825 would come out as 0.09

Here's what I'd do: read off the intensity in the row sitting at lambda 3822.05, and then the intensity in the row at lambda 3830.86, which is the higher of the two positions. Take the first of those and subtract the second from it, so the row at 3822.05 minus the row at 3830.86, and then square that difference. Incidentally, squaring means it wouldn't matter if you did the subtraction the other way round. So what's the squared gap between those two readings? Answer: 3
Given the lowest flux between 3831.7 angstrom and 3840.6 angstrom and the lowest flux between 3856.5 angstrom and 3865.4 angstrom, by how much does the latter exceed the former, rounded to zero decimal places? 9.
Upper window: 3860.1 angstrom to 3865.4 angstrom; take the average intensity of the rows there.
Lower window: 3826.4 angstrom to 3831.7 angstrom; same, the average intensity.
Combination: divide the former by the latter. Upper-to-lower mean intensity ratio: 1.042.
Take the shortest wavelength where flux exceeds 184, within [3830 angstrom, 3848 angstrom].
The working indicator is 3834.39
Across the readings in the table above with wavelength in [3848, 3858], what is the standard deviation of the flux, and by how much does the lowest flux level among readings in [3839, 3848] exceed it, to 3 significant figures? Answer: 176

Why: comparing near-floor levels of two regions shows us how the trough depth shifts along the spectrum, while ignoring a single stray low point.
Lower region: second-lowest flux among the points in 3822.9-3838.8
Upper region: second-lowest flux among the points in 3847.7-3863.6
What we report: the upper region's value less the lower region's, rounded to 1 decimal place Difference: 15.3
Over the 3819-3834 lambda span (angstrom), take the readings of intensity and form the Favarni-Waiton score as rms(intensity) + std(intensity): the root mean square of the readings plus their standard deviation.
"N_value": 182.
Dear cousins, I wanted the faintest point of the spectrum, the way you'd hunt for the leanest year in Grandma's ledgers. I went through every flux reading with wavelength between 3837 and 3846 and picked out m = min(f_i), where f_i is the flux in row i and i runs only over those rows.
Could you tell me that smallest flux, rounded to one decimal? 172.5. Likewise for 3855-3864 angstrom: 186.7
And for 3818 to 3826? 169.1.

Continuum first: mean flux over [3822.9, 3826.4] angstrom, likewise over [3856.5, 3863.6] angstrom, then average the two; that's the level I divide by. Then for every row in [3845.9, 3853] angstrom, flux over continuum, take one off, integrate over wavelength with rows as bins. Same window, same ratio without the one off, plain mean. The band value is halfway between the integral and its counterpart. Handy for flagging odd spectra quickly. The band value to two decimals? 0.68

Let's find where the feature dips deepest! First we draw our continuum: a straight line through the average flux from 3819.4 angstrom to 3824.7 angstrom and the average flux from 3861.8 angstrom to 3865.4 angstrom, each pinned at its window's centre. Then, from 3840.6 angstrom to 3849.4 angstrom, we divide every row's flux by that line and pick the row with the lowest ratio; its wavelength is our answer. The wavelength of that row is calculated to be 3846.77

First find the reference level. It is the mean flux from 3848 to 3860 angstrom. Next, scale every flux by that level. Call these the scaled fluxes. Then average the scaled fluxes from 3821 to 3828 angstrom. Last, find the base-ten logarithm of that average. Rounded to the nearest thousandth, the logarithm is -0.044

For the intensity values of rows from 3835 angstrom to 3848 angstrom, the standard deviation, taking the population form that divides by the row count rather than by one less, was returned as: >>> 10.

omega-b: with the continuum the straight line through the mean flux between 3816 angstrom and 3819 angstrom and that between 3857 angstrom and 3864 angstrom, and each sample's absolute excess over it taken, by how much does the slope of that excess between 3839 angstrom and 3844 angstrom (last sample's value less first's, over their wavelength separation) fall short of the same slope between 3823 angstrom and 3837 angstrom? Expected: -4.9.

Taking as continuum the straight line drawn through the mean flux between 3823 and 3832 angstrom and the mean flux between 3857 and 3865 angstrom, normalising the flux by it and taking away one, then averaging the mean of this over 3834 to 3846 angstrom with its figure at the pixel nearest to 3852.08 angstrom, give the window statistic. 0.03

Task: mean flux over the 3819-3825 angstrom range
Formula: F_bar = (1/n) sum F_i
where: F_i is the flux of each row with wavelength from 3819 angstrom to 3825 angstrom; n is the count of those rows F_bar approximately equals 173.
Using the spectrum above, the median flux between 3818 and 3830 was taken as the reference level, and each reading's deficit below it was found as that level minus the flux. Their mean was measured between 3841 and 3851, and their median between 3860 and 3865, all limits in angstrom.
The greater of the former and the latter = -12.3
